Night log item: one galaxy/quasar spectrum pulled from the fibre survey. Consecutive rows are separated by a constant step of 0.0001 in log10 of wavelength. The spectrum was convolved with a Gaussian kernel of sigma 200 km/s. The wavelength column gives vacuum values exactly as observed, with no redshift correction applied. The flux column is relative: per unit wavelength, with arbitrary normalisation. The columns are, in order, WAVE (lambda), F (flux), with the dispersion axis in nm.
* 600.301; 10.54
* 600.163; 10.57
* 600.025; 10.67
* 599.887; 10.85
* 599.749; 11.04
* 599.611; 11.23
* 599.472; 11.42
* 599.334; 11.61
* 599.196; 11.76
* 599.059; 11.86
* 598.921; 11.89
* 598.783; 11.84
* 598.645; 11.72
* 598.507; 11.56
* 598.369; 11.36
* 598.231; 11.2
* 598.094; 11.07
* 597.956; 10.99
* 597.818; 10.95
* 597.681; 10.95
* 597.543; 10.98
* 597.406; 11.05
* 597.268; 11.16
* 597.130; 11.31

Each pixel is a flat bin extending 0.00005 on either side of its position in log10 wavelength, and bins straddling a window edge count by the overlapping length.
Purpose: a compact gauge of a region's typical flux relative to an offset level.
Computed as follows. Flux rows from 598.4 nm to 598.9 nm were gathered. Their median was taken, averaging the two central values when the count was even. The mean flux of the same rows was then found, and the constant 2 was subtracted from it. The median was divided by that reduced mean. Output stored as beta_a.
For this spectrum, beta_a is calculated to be 1.21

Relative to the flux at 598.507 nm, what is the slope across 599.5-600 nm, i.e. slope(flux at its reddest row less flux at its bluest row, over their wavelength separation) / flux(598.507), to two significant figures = -0.12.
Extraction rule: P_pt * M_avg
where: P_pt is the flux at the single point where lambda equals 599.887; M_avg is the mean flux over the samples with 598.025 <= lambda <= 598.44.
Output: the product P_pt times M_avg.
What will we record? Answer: 122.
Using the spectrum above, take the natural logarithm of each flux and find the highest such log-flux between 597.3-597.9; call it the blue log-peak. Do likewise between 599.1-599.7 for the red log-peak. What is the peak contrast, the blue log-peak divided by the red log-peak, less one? -0.025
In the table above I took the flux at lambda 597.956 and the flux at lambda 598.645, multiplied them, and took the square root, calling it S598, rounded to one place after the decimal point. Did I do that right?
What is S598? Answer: 11.3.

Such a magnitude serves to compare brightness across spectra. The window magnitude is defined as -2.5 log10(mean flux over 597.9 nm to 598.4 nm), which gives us -2.62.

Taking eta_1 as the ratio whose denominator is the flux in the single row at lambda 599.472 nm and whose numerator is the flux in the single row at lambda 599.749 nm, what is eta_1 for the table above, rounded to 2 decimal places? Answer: 0.97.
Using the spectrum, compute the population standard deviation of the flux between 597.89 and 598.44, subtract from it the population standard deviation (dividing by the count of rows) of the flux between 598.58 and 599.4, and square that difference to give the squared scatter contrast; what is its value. 0.0020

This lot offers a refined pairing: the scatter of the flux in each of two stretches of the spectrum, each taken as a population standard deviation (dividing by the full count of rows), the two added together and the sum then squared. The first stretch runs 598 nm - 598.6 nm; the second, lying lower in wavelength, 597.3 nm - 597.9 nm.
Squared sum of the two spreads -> 0.050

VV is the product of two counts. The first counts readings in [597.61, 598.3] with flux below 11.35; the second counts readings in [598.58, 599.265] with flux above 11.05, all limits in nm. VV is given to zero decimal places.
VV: 25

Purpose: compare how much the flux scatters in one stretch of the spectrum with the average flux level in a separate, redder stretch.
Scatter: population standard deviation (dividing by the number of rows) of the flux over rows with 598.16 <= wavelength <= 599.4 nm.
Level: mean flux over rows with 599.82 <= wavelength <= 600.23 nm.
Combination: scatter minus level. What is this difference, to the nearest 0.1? -10.5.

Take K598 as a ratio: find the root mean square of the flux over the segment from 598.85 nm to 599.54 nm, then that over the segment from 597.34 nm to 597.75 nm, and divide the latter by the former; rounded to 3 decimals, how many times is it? 0.939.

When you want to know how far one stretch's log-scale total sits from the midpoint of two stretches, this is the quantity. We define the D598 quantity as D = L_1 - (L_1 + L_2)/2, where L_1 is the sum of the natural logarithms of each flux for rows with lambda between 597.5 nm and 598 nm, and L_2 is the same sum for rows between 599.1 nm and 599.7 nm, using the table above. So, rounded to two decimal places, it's -0.10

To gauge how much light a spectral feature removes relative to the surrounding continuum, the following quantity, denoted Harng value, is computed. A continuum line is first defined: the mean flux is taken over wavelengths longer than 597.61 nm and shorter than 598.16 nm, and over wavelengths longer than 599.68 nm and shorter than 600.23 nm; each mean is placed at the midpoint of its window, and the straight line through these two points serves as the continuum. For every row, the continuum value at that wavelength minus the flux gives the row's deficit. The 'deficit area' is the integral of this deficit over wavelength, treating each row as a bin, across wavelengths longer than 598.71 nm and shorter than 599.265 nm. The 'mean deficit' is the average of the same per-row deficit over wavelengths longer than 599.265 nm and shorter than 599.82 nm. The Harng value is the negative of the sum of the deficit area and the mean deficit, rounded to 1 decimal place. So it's 1.0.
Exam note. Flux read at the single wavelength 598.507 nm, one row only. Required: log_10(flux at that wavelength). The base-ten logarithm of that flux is 1.06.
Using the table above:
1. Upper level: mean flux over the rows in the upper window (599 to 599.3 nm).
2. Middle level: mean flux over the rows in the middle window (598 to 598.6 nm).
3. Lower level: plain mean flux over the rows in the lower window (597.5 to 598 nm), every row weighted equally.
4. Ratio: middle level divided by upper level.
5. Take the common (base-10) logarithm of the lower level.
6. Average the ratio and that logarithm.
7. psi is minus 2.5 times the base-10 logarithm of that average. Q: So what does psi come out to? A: 0.002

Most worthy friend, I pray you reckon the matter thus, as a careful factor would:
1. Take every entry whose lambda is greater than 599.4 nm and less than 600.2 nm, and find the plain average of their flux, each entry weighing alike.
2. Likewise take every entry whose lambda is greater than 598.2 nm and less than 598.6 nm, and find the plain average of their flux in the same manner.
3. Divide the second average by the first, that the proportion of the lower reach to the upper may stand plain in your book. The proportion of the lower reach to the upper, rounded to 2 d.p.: 1.04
